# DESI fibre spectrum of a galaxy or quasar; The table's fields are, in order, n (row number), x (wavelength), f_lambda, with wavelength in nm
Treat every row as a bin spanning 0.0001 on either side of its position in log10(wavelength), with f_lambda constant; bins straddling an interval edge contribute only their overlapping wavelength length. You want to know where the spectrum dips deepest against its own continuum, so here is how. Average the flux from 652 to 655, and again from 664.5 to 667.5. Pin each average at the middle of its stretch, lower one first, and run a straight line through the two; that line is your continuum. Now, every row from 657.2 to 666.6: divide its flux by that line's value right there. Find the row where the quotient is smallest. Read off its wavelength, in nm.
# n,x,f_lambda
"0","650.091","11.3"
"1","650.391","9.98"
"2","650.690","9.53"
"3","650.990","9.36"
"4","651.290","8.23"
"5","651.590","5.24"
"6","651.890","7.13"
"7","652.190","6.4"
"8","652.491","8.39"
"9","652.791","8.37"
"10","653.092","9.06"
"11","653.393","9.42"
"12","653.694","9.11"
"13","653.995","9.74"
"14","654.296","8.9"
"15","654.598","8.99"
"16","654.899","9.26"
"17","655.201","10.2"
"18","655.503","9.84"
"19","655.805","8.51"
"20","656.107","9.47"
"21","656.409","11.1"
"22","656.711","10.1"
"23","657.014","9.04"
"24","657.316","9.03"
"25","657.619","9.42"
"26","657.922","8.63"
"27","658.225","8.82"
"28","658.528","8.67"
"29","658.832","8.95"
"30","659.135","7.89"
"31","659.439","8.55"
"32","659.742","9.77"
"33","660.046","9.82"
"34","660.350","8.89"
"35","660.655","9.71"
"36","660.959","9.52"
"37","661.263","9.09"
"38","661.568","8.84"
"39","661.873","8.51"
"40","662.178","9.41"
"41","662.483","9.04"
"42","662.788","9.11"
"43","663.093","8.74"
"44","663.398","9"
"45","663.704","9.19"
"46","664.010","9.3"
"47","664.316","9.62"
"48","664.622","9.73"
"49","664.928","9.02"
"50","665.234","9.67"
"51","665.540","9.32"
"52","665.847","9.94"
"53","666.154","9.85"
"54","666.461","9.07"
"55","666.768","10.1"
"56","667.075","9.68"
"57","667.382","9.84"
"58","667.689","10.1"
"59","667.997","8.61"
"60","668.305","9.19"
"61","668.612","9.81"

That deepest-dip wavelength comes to 659.135 nm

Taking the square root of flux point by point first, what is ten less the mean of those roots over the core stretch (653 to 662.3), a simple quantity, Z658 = 6.963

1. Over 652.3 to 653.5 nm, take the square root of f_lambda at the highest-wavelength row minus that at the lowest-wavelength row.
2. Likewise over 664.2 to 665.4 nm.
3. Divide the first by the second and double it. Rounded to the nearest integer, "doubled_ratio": 43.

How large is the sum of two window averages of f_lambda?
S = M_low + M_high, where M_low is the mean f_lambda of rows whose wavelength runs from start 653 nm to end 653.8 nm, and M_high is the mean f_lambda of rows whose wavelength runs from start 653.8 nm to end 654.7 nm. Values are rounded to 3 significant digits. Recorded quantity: 18.4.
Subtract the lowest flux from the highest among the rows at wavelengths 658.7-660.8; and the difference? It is 1.9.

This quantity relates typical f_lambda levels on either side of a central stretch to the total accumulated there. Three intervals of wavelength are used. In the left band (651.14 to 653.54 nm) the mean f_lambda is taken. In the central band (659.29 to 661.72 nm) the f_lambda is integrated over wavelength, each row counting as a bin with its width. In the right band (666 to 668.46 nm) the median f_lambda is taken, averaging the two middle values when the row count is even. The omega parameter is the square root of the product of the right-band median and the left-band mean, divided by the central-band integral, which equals 0.39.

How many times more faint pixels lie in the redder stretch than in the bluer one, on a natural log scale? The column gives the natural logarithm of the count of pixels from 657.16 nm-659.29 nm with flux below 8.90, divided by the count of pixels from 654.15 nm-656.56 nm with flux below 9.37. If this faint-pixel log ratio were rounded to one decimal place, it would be 0.0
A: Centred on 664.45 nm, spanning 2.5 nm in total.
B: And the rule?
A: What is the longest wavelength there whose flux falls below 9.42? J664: 665.540 nm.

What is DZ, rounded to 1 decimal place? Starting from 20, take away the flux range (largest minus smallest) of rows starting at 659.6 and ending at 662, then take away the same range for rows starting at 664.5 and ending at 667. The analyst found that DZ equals 17.6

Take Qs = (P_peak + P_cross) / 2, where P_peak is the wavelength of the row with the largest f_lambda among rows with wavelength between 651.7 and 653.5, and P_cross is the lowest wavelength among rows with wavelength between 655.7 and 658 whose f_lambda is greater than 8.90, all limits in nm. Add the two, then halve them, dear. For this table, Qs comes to 654.75 nm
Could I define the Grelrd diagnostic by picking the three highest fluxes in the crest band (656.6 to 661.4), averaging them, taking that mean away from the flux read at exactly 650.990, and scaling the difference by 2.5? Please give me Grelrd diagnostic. -1.3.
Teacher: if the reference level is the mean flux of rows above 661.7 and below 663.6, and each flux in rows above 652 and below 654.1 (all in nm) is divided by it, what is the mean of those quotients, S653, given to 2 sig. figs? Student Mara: 0.96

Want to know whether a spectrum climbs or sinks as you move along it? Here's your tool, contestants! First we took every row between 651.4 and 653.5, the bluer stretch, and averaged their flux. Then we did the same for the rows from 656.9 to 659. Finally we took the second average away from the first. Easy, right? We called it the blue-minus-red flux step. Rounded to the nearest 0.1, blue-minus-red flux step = -1.2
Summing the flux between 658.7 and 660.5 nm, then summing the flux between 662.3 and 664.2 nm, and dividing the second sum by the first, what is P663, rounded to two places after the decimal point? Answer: 1.01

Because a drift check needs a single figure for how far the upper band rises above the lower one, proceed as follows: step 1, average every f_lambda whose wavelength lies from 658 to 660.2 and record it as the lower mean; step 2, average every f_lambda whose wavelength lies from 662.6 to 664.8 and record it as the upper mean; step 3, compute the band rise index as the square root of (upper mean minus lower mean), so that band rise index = 0.6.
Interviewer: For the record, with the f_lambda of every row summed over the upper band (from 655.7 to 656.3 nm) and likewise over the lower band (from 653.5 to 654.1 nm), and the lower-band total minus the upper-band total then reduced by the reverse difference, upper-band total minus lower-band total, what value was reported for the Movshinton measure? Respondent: 1.7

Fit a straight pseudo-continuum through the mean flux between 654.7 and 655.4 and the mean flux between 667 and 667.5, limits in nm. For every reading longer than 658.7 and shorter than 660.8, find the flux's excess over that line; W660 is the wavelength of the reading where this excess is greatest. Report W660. 660.046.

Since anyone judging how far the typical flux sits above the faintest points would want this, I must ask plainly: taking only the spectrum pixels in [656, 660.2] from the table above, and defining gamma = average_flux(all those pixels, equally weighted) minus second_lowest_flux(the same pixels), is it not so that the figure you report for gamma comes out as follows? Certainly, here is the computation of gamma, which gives 0.68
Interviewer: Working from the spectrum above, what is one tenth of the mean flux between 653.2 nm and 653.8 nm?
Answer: 0.93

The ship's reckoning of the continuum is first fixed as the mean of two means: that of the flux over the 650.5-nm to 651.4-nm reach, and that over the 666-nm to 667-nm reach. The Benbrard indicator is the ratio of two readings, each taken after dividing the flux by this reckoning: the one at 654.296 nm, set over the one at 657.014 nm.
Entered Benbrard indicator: 0.98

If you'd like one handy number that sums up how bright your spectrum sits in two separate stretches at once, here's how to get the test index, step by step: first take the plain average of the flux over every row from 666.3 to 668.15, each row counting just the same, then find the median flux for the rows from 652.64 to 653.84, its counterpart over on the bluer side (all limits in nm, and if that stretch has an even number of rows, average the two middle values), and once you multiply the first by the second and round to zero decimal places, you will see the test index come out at 87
